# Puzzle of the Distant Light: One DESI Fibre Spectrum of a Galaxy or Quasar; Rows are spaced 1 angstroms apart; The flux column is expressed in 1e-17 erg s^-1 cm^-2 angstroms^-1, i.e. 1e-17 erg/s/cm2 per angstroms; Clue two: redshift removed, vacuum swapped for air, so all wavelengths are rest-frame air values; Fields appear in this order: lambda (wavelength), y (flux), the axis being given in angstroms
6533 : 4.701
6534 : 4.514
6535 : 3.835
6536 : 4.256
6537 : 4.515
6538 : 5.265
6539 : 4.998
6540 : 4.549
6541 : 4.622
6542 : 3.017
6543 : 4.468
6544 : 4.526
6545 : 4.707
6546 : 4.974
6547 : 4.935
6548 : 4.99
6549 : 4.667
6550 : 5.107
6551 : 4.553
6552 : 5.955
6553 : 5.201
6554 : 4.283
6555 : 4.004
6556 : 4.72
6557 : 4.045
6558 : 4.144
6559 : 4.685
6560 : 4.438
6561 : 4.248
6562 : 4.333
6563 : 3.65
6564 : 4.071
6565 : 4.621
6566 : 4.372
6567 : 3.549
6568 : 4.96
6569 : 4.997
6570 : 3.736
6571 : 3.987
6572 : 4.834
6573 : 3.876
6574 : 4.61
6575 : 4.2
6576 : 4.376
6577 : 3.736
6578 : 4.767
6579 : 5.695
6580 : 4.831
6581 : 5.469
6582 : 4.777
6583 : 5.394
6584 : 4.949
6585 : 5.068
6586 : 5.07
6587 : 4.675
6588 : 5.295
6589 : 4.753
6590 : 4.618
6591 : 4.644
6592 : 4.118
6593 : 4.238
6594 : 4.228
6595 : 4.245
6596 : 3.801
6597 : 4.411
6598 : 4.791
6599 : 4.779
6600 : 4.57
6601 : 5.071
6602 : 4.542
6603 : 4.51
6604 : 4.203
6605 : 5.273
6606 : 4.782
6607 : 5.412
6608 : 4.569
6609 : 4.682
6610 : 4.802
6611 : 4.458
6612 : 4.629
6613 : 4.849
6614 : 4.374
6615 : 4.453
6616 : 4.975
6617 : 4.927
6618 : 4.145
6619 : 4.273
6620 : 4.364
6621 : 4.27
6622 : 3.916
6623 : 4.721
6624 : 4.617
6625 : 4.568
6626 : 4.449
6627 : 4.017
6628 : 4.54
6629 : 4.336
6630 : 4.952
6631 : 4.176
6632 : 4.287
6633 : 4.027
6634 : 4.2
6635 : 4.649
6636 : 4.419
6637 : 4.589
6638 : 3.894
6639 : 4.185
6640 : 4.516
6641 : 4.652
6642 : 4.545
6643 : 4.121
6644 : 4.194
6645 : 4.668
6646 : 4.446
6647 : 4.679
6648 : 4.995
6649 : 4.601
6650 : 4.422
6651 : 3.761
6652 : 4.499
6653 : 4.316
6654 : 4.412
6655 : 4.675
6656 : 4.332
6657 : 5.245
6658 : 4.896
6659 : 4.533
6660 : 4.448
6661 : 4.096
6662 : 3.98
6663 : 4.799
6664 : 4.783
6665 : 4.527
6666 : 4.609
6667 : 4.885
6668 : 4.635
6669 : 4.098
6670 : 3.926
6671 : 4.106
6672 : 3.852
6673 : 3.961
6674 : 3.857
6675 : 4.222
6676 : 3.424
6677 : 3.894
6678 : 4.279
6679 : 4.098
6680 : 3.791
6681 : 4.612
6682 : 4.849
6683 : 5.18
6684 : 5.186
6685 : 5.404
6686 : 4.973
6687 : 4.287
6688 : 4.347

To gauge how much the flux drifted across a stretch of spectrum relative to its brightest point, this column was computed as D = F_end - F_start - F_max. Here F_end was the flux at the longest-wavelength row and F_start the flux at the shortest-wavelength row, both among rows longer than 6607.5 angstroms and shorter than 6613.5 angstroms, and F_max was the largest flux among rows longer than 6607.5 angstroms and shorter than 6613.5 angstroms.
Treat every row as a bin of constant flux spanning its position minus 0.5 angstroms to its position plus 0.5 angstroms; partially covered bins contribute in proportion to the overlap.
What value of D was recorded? -4.57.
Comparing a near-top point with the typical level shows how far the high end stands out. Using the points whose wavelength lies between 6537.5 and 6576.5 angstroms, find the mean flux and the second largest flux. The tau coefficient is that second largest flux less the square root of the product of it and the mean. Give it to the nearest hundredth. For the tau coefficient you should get 0.40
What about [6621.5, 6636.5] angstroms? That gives 0.17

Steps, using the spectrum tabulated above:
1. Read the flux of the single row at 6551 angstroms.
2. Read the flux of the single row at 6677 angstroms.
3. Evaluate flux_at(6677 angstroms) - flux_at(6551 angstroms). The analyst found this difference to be -0.7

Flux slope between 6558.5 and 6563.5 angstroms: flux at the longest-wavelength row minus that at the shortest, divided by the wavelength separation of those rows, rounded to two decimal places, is -0.26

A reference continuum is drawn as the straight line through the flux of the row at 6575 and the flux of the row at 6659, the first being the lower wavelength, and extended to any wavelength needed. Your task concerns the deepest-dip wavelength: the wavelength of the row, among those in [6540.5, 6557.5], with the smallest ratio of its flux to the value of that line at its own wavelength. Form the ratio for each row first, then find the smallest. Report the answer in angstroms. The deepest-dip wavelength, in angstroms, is 6542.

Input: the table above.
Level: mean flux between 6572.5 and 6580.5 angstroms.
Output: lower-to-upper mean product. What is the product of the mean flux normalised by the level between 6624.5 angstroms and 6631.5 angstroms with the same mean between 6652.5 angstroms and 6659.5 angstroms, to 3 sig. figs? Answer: 1.01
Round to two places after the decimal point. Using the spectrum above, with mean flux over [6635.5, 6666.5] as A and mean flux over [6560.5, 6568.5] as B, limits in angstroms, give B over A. 0.94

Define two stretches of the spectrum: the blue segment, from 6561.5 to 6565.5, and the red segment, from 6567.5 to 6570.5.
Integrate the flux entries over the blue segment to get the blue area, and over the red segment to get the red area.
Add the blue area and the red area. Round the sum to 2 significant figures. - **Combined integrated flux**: 30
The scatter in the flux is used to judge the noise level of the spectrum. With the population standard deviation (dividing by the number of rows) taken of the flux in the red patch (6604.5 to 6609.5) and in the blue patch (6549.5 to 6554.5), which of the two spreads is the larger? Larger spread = 0.6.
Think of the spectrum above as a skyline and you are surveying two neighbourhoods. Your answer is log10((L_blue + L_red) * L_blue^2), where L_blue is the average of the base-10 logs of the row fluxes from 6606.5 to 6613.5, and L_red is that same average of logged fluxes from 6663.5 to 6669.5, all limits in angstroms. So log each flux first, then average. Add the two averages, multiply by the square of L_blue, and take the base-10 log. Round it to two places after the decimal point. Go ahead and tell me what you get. -0.21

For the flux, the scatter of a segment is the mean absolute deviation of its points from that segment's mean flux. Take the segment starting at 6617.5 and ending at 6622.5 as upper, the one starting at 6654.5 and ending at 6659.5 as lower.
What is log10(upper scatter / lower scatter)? -0.31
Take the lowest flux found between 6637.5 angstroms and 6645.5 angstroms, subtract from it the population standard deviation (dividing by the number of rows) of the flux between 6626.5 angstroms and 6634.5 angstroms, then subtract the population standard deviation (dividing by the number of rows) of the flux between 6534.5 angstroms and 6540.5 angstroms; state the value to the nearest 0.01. 3.14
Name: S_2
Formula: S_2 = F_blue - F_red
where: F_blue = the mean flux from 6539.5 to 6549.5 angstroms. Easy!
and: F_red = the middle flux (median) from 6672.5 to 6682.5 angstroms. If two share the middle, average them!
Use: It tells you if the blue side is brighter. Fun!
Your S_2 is 0.5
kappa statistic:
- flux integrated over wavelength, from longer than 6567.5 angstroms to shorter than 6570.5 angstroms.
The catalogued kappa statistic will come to 13.7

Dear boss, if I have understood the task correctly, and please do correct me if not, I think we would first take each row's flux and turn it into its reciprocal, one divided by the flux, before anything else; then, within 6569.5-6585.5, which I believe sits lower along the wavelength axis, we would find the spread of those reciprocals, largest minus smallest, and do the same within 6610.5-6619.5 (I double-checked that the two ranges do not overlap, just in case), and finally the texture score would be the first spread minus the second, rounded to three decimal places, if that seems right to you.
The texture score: 0.052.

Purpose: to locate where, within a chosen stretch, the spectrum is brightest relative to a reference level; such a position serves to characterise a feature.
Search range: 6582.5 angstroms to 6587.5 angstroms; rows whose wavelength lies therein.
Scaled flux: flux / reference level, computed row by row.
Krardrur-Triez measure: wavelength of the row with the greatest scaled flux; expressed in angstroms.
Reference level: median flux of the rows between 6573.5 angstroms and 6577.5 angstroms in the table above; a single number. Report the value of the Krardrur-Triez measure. 6583 angstroms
